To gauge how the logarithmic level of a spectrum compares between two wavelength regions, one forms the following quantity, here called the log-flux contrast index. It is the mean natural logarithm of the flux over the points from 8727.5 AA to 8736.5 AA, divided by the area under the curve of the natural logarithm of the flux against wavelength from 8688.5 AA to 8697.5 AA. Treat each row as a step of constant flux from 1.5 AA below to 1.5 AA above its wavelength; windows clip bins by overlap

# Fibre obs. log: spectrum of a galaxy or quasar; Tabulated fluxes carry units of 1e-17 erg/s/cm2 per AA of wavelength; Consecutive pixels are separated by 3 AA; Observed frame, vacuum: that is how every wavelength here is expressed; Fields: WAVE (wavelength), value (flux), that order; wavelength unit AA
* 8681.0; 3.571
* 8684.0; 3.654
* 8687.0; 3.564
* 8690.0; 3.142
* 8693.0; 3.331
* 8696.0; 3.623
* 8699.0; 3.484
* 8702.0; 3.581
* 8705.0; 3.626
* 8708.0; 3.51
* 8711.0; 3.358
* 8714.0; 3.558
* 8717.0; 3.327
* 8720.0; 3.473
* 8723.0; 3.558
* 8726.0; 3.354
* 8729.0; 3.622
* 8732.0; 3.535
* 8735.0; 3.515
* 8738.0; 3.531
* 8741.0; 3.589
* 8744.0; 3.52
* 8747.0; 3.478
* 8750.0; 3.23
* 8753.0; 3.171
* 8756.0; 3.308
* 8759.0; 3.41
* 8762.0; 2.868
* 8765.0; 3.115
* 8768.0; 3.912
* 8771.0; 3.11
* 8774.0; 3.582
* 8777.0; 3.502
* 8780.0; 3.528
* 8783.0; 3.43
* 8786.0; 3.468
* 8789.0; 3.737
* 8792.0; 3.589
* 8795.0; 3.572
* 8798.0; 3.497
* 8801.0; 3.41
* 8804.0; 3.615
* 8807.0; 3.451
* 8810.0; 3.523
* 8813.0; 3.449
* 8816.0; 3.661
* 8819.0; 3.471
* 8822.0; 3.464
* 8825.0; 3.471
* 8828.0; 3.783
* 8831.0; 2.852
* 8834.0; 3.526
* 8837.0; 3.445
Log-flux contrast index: 0.116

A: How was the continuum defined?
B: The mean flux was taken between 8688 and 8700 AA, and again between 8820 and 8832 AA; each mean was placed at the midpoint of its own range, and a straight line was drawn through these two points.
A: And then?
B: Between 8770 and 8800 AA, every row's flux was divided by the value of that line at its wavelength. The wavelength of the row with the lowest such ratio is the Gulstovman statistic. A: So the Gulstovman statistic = 8771.0 AA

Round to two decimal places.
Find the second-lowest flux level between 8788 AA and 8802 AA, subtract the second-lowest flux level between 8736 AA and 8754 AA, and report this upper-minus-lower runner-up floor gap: 0.27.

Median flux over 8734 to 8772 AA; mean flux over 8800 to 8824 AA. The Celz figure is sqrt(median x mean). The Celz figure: 3.46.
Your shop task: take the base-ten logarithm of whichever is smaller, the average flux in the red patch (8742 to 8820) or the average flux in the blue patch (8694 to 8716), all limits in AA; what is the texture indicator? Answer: 0.537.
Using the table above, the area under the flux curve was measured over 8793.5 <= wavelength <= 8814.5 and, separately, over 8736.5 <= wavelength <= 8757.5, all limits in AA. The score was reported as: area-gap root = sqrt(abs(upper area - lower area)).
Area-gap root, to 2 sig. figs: 1.4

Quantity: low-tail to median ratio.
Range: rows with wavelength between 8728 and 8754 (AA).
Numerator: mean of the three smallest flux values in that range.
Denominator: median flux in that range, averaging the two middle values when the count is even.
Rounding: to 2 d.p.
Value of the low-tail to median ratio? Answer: 0.94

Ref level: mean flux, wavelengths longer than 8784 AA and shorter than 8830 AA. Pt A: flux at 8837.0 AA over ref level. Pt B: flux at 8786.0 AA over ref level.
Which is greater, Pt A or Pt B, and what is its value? 0.98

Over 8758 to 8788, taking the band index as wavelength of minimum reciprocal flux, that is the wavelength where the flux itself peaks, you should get 8768.0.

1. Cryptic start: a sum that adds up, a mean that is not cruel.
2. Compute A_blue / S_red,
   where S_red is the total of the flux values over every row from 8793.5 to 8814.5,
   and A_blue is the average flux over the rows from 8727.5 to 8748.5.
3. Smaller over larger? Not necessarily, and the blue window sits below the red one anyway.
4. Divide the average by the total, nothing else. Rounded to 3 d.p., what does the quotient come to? 0.144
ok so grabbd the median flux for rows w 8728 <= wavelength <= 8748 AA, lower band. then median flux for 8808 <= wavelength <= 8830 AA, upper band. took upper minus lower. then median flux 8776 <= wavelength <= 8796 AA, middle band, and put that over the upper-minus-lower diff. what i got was -59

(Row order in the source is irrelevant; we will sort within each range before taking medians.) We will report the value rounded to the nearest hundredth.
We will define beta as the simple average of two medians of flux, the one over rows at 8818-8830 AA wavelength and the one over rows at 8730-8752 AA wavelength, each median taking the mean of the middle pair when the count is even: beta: 3.50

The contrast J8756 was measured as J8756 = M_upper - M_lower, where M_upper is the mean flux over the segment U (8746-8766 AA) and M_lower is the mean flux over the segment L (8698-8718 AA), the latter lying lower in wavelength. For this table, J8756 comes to -0.27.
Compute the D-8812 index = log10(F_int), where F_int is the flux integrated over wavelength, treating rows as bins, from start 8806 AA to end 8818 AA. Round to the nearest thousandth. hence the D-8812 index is 1.626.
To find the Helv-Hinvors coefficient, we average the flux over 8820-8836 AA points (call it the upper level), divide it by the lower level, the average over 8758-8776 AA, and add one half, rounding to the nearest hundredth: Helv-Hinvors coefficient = 1.53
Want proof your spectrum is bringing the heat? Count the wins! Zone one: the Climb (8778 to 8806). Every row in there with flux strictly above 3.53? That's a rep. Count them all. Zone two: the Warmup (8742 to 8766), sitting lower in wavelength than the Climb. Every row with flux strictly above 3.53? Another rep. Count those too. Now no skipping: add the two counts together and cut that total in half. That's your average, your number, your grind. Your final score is 2.00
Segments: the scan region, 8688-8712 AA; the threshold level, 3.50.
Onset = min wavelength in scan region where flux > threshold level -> 8696.0 AA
